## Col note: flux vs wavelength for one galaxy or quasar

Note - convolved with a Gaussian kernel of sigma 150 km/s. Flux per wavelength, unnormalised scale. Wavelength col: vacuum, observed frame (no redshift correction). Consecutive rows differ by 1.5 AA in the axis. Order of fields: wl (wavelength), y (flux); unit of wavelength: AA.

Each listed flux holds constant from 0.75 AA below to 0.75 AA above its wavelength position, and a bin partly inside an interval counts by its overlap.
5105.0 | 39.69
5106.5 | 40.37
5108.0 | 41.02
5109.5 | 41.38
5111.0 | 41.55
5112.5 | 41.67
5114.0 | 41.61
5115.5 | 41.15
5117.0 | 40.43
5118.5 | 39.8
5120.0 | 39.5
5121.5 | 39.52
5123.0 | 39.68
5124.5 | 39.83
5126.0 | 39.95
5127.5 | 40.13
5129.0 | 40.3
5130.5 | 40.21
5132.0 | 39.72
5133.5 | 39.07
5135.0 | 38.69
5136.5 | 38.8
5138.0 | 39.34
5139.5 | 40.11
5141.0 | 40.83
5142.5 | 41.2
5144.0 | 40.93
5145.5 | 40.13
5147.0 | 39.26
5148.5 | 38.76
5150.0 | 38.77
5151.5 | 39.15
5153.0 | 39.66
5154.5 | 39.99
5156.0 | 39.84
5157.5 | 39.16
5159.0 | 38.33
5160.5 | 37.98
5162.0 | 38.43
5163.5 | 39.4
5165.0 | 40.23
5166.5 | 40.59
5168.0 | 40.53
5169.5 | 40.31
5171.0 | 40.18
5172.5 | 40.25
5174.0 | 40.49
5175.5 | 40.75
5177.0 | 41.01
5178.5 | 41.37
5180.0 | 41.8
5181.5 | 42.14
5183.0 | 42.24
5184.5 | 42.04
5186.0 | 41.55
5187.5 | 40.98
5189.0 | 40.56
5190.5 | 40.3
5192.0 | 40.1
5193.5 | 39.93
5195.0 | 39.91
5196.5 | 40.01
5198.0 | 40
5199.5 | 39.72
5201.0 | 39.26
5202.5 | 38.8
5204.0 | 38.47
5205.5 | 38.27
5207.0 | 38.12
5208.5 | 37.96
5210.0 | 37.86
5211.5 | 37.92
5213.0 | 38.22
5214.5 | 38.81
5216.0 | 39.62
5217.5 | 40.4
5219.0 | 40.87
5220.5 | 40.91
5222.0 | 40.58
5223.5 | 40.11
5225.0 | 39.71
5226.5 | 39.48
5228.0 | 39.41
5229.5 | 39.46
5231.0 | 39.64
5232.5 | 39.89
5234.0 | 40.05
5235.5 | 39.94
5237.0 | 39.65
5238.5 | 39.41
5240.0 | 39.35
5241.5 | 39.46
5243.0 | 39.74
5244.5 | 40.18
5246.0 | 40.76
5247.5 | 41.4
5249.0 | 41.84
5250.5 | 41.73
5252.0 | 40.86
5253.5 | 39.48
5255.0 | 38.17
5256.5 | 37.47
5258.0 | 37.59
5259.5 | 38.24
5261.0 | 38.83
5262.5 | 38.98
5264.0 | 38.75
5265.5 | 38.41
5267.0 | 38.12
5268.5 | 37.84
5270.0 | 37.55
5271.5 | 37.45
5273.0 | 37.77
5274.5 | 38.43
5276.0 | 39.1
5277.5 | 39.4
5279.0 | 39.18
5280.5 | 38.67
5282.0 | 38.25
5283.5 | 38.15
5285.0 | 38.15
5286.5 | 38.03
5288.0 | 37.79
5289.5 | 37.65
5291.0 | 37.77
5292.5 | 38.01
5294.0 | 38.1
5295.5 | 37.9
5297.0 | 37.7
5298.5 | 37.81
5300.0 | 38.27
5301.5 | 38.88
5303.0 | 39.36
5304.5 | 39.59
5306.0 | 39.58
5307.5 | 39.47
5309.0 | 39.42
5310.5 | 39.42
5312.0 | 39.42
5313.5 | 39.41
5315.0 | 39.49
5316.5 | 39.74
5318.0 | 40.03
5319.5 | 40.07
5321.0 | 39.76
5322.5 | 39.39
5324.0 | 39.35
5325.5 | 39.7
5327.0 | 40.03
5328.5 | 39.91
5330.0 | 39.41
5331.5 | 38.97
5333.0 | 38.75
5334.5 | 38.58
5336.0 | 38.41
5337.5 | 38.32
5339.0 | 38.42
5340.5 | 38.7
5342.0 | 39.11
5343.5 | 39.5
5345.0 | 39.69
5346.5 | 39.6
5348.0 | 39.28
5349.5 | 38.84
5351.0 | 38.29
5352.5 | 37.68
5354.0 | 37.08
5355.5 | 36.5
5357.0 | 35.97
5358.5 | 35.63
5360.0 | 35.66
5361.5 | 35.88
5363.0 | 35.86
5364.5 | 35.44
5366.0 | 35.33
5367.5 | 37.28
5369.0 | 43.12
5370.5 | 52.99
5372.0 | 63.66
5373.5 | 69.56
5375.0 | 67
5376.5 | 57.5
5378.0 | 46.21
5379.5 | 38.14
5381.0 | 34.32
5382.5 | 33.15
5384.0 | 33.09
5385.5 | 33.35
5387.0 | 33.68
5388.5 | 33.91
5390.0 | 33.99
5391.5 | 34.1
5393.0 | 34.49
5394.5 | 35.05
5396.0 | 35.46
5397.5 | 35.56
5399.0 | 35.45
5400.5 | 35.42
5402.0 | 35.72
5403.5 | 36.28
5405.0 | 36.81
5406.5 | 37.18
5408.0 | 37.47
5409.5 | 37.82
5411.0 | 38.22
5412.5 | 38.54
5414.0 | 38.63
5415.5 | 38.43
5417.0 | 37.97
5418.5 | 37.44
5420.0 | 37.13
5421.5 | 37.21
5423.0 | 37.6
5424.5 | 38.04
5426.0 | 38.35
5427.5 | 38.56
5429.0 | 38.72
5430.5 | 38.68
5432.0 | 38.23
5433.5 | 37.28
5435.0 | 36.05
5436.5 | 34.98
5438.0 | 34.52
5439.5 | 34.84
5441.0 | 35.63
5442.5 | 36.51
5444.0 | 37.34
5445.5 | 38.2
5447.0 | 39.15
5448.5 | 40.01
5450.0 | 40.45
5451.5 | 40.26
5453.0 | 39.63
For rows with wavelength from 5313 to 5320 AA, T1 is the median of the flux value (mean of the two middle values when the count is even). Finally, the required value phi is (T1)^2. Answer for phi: 1579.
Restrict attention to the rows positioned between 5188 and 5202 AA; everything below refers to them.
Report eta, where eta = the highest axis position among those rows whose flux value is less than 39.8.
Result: 5201.0 AA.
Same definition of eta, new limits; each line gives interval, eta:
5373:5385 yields 5384.0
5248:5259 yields 5258.0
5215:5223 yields 5216.0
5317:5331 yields 5330.0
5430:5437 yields 5436.5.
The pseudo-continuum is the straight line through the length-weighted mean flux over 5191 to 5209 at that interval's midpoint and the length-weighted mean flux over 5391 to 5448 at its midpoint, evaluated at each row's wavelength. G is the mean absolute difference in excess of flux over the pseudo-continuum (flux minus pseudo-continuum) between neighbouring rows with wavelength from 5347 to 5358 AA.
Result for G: 0.536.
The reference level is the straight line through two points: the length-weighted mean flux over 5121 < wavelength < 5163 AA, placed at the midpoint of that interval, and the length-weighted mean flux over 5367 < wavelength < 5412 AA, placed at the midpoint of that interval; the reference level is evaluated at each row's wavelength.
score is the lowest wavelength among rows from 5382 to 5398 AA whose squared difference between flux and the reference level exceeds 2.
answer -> 5382.5 AA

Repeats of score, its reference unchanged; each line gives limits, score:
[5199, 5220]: 5205.5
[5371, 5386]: 5372.0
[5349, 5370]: 5349.5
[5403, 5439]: 5403.5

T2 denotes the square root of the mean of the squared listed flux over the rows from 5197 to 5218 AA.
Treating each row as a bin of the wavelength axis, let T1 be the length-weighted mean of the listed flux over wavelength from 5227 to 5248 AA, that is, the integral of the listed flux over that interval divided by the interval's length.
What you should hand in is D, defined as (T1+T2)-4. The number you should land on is 74.7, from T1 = 39.9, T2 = 38.8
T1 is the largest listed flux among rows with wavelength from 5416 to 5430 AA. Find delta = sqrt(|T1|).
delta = 6.22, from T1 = 38.72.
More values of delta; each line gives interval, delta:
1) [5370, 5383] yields 8.34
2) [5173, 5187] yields 6.50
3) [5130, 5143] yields 6.42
